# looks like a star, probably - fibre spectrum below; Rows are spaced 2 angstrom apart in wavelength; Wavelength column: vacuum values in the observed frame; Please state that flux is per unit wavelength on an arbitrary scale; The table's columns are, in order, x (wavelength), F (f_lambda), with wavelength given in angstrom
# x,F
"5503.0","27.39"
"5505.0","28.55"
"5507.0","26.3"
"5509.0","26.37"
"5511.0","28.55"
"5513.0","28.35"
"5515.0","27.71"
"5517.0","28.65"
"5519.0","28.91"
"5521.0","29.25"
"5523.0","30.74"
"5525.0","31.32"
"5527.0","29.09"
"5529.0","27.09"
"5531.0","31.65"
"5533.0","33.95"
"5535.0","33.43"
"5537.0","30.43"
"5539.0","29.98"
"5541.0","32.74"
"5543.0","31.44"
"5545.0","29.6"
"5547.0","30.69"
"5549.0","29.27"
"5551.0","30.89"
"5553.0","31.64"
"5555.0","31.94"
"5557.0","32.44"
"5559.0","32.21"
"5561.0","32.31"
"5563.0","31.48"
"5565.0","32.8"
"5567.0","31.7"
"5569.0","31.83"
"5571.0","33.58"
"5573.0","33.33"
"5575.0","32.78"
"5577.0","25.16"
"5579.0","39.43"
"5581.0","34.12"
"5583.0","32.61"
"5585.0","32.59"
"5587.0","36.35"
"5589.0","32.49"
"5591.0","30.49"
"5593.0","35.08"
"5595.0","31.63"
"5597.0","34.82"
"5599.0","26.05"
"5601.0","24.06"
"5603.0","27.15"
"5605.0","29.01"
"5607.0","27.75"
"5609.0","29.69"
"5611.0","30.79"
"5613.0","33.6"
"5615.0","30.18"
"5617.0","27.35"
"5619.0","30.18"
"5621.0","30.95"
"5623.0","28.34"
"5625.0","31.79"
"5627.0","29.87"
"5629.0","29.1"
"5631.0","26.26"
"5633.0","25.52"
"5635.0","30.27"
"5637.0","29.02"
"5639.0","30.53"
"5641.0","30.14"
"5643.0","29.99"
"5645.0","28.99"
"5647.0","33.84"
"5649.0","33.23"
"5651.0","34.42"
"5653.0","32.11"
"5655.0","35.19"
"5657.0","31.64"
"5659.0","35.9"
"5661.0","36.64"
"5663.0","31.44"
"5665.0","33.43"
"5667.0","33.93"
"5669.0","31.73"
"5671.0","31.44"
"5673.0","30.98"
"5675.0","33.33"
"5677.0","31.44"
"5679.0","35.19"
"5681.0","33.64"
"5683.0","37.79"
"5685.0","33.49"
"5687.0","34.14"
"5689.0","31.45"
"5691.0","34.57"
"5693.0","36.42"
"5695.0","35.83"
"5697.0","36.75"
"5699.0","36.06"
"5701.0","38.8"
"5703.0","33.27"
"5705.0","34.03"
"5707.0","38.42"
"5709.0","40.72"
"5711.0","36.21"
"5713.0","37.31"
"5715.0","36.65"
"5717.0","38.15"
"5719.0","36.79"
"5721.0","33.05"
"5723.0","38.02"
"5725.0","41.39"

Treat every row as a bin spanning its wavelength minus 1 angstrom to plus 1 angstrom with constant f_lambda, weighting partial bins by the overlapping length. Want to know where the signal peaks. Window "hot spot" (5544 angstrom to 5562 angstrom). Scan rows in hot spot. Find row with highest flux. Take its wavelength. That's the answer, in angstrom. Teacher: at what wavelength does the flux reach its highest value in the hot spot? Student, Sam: 5557.0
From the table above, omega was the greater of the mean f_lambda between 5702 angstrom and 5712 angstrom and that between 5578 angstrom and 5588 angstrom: 37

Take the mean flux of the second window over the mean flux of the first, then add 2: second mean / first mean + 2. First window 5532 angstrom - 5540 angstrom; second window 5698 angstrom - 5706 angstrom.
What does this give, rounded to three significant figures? 3.11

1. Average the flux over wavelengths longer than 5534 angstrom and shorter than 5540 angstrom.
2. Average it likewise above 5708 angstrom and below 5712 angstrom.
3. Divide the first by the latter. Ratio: 0.81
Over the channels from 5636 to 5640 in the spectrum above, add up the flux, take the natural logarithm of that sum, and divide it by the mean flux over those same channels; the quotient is 0.14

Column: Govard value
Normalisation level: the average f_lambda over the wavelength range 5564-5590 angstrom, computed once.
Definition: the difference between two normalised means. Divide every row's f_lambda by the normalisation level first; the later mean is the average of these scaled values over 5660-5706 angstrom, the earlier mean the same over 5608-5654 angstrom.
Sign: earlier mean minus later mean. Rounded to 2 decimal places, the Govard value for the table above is -0.12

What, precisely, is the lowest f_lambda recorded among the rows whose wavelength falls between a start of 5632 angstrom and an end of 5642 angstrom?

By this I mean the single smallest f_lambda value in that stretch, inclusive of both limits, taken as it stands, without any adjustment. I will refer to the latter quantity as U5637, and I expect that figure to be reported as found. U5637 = 25.52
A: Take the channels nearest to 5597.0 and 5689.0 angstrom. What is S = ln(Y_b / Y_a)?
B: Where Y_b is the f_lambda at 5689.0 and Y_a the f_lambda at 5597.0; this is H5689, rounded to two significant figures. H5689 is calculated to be -0.10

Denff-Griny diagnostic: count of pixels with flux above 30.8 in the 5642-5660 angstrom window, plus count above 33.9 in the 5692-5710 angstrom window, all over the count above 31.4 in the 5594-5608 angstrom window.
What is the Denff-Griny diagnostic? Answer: 7.5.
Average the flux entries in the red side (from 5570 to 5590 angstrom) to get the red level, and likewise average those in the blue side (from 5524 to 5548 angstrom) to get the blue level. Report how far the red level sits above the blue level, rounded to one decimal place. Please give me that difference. 2.3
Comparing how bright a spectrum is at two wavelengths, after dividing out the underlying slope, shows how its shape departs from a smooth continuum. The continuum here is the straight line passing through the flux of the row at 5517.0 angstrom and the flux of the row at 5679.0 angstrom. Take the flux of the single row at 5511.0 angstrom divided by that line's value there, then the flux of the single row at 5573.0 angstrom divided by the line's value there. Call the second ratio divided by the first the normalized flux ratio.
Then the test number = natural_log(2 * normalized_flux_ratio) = 0.76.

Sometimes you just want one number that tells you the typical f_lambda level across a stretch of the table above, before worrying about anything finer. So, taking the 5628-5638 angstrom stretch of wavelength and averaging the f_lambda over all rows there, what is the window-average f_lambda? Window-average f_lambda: 28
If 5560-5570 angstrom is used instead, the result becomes 32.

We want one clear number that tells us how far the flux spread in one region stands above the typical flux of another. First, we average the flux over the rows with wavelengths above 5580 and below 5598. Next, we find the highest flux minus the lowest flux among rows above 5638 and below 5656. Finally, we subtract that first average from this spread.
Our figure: -27.2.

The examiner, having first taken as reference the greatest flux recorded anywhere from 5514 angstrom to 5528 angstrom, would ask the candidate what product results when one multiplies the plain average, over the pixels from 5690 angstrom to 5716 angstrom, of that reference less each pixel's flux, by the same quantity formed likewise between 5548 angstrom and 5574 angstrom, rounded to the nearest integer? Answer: 3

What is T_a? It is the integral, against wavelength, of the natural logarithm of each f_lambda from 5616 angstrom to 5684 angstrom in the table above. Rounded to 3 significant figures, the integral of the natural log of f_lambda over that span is 235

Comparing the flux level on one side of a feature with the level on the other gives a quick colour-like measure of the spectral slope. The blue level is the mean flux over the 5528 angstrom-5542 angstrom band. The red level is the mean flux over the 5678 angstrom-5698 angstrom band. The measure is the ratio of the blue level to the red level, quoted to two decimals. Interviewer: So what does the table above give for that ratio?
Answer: 0.90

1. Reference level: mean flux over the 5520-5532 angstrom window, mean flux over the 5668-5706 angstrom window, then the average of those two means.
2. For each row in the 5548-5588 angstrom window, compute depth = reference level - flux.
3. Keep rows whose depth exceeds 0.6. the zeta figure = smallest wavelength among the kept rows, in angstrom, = 5549.0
